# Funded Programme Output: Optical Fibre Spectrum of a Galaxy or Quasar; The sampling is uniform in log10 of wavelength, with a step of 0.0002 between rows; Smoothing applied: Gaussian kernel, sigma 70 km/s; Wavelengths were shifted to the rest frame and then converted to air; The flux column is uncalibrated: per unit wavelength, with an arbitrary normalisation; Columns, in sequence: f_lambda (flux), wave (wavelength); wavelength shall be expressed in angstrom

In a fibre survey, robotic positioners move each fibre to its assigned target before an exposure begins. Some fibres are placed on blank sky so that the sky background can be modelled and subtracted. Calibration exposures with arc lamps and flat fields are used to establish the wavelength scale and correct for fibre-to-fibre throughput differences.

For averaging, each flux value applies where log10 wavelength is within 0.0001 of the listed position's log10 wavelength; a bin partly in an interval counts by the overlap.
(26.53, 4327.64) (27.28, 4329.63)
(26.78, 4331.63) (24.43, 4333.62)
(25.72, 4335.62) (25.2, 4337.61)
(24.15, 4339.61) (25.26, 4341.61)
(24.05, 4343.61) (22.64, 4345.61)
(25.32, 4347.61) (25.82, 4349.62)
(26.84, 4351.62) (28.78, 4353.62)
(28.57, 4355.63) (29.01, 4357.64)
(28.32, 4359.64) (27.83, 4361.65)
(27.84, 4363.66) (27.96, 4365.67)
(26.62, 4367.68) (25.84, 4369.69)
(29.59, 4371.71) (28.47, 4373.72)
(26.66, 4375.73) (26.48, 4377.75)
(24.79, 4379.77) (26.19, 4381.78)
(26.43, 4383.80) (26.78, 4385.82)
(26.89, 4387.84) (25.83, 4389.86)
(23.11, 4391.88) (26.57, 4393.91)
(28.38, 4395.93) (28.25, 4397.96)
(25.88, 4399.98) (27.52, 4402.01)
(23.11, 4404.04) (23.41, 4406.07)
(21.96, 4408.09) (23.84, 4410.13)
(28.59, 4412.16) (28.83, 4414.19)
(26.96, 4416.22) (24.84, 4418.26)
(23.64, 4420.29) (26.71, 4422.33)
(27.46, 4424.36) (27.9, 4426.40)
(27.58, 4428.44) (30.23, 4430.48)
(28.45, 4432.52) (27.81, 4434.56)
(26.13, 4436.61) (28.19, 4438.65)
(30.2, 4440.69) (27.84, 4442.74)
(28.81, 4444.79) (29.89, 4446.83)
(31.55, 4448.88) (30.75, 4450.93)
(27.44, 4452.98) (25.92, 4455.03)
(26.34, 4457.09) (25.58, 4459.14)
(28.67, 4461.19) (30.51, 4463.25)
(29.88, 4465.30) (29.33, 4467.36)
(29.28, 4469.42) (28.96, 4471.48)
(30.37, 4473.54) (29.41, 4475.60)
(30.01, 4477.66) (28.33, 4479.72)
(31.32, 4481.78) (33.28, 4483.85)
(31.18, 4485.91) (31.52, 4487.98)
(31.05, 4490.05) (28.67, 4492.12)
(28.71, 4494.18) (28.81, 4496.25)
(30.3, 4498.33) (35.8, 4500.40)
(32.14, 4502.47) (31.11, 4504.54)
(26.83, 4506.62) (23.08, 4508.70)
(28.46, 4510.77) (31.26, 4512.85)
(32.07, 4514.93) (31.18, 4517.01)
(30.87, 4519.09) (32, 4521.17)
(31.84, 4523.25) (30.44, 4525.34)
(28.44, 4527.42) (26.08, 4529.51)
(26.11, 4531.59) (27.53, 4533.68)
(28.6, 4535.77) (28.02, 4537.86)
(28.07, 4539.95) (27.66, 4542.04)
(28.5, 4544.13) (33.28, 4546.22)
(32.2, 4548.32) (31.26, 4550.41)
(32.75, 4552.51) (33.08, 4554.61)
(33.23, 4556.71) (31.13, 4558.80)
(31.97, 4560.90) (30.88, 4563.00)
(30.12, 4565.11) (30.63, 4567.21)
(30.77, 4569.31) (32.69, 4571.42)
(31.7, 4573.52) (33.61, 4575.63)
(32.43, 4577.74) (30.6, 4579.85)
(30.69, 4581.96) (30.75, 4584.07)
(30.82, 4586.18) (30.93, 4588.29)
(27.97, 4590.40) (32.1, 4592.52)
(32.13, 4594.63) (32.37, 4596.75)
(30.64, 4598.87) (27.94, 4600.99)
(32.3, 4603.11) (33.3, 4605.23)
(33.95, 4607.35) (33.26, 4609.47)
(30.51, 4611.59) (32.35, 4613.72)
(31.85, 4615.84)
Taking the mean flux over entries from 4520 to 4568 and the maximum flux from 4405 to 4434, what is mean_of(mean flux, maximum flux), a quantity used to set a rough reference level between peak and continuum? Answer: 30.2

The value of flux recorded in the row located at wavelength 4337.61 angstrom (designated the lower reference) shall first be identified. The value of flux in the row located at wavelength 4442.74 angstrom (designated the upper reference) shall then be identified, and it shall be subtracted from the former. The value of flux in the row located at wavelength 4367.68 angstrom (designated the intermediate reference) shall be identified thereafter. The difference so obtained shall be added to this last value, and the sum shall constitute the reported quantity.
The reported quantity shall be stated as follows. 24.0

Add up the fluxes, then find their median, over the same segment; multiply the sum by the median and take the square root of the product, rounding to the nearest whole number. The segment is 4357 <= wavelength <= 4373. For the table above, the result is 79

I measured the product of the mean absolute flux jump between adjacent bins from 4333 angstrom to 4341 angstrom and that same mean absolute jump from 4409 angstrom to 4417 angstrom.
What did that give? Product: 2.2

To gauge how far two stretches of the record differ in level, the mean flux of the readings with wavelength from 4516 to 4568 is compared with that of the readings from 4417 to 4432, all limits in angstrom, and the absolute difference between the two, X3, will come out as 3.3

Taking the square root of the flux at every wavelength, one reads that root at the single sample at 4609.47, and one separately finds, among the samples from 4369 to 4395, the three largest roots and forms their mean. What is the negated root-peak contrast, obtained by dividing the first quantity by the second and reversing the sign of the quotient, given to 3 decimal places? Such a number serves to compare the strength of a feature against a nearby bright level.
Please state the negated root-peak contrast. -1.084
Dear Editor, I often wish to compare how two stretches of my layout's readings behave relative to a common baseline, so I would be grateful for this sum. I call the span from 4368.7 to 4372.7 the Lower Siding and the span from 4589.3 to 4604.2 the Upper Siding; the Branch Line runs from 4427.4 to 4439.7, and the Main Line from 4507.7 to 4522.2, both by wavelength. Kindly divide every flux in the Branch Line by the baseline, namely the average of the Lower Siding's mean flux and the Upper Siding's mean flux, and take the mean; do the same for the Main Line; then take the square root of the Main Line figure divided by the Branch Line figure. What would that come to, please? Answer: 1.03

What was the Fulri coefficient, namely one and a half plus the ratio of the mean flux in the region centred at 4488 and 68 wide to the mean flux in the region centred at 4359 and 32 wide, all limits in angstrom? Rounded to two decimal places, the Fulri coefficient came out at 2.60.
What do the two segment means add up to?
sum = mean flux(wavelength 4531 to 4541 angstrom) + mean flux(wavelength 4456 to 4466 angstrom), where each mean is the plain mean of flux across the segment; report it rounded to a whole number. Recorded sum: 56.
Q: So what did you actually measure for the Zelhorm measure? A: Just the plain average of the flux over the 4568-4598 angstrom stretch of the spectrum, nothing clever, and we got 31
